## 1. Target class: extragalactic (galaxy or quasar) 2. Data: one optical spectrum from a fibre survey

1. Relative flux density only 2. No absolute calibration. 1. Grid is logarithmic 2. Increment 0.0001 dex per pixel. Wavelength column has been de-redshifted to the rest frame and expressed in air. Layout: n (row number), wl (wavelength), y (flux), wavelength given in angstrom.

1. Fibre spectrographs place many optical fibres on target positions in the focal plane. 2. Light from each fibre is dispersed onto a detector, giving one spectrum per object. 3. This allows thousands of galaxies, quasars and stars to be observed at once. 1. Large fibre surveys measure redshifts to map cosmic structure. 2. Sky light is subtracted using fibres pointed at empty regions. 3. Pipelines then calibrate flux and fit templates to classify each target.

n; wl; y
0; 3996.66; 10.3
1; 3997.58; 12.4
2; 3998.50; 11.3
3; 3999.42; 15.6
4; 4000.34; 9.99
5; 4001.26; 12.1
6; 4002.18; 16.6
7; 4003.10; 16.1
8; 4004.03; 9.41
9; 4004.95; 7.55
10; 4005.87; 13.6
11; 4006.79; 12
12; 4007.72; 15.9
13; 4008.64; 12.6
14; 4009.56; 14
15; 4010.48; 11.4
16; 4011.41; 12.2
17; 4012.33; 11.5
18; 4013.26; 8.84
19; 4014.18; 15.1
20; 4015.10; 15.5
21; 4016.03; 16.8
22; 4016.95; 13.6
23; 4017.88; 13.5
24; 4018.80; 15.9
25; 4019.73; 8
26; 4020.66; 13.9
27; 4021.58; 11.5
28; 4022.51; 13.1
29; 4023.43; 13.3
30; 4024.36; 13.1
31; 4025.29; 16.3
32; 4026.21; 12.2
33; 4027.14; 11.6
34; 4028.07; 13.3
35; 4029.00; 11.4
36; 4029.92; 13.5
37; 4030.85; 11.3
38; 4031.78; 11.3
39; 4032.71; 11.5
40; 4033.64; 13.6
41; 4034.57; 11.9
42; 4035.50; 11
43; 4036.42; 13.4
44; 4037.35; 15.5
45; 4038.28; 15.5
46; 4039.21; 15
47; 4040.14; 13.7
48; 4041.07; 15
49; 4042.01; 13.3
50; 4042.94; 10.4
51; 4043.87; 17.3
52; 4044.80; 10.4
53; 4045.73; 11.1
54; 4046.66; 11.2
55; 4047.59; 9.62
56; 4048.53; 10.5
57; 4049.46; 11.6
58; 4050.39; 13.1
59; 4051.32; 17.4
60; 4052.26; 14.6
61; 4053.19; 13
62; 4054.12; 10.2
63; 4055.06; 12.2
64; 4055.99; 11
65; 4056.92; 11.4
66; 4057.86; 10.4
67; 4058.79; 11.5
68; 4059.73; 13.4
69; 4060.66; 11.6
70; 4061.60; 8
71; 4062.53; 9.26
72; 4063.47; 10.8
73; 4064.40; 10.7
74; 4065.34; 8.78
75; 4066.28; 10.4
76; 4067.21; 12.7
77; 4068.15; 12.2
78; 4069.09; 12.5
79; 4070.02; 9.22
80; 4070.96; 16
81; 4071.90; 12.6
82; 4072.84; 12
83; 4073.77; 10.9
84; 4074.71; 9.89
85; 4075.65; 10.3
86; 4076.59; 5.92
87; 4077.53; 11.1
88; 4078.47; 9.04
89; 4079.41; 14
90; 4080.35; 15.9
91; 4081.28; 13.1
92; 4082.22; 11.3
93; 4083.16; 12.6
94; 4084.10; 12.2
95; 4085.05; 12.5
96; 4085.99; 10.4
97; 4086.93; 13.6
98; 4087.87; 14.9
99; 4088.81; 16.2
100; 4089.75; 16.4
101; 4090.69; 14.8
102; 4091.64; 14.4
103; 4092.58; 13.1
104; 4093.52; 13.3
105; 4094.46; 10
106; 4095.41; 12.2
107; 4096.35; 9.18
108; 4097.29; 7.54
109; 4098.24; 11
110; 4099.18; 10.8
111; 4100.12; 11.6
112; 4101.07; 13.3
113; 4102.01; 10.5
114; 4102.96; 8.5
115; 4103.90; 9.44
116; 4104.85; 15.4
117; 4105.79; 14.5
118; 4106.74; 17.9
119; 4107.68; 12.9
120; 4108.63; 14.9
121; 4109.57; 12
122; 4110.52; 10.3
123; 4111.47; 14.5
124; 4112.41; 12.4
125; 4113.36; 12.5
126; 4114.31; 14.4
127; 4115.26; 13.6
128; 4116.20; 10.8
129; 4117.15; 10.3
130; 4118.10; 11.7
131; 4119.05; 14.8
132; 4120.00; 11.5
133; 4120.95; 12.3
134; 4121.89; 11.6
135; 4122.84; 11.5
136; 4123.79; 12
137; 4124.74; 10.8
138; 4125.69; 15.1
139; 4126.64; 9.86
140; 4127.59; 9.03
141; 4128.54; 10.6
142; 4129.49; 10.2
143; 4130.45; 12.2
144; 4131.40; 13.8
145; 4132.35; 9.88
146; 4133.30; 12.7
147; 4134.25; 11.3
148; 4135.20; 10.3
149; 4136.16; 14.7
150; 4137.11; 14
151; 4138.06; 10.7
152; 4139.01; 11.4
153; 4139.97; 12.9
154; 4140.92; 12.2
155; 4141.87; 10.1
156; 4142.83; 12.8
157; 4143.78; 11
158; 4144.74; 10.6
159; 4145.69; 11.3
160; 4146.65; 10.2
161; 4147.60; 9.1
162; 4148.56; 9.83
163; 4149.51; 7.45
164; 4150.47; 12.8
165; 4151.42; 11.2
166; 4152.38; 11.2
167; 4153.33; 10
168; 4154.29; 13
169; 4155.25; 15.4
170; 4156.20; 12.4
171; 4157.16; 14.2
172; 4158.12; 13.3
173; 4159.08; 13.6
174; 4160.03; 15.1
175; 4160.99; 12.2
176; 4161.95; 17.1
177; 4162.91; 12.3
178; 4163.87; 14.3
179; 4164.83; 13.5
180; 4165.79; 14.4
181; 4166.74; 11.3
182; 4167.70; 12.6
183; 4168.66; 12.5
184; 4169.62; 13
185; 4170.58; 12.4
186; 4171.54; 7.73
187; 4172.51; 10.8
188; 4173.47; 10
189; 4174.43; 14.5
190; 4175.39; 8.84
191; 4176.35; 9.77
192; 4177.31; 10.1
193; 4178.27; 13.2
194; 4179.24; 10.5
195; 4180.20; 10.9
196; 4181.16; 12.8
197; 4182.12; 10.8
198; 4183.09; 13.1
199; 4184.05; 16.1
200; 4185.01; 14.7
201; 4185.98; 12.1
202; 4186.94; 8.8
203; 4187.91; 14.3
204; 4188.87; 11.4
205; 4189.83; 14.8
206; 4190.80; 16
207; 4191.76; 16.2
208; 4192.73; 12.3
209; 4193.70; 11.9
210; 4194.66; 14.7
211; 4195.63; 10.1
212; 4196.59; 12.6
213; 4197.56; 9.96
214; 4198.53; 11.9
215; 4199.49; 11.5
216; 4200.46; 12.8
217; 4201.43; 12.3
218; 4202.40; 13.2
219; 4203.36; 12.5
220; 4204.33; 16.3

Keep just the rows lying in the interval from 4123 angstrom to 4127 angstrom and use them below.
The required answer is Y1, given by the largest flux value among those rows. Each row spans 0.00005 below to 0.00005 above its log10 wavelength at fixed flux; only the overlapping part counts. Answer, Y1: 15.1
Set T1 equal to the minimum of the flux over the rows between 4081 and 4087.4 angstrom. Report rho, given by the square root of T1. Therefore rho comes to 3.22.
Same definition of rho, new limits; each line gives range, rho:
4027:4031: 3.36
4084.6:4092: 3.22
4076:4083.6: 2.43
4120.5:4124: 3.39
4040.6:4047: 3.22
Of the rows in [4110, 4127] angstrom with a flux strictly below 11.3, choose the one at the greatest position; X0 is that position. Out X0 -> 4126.64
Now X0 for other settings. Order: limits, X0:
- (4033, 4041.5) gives 4035.50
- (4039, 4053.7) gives 4048.53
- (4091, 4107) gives 4103.90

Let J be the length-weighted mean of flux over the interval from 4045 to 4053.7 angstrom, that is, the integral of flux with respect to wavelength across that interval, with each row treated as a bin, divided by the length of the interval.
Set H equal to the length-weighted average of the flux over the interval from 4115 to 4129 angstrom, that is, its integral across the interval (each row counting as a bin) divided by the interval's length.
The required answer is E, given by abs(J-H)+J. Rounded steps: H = 11.7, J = 12.4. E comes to 13.1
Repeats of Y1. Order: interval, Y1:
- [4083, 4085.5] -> 12.6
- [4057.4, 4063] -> 13.4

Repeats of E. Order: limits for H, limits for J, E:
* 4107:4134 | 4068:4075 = 12.1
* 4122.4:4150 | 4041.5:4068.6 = 12.0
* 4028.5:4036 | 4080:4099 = 13.4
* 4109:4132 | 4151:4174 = 13.3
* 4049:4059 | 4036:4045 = 15.7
